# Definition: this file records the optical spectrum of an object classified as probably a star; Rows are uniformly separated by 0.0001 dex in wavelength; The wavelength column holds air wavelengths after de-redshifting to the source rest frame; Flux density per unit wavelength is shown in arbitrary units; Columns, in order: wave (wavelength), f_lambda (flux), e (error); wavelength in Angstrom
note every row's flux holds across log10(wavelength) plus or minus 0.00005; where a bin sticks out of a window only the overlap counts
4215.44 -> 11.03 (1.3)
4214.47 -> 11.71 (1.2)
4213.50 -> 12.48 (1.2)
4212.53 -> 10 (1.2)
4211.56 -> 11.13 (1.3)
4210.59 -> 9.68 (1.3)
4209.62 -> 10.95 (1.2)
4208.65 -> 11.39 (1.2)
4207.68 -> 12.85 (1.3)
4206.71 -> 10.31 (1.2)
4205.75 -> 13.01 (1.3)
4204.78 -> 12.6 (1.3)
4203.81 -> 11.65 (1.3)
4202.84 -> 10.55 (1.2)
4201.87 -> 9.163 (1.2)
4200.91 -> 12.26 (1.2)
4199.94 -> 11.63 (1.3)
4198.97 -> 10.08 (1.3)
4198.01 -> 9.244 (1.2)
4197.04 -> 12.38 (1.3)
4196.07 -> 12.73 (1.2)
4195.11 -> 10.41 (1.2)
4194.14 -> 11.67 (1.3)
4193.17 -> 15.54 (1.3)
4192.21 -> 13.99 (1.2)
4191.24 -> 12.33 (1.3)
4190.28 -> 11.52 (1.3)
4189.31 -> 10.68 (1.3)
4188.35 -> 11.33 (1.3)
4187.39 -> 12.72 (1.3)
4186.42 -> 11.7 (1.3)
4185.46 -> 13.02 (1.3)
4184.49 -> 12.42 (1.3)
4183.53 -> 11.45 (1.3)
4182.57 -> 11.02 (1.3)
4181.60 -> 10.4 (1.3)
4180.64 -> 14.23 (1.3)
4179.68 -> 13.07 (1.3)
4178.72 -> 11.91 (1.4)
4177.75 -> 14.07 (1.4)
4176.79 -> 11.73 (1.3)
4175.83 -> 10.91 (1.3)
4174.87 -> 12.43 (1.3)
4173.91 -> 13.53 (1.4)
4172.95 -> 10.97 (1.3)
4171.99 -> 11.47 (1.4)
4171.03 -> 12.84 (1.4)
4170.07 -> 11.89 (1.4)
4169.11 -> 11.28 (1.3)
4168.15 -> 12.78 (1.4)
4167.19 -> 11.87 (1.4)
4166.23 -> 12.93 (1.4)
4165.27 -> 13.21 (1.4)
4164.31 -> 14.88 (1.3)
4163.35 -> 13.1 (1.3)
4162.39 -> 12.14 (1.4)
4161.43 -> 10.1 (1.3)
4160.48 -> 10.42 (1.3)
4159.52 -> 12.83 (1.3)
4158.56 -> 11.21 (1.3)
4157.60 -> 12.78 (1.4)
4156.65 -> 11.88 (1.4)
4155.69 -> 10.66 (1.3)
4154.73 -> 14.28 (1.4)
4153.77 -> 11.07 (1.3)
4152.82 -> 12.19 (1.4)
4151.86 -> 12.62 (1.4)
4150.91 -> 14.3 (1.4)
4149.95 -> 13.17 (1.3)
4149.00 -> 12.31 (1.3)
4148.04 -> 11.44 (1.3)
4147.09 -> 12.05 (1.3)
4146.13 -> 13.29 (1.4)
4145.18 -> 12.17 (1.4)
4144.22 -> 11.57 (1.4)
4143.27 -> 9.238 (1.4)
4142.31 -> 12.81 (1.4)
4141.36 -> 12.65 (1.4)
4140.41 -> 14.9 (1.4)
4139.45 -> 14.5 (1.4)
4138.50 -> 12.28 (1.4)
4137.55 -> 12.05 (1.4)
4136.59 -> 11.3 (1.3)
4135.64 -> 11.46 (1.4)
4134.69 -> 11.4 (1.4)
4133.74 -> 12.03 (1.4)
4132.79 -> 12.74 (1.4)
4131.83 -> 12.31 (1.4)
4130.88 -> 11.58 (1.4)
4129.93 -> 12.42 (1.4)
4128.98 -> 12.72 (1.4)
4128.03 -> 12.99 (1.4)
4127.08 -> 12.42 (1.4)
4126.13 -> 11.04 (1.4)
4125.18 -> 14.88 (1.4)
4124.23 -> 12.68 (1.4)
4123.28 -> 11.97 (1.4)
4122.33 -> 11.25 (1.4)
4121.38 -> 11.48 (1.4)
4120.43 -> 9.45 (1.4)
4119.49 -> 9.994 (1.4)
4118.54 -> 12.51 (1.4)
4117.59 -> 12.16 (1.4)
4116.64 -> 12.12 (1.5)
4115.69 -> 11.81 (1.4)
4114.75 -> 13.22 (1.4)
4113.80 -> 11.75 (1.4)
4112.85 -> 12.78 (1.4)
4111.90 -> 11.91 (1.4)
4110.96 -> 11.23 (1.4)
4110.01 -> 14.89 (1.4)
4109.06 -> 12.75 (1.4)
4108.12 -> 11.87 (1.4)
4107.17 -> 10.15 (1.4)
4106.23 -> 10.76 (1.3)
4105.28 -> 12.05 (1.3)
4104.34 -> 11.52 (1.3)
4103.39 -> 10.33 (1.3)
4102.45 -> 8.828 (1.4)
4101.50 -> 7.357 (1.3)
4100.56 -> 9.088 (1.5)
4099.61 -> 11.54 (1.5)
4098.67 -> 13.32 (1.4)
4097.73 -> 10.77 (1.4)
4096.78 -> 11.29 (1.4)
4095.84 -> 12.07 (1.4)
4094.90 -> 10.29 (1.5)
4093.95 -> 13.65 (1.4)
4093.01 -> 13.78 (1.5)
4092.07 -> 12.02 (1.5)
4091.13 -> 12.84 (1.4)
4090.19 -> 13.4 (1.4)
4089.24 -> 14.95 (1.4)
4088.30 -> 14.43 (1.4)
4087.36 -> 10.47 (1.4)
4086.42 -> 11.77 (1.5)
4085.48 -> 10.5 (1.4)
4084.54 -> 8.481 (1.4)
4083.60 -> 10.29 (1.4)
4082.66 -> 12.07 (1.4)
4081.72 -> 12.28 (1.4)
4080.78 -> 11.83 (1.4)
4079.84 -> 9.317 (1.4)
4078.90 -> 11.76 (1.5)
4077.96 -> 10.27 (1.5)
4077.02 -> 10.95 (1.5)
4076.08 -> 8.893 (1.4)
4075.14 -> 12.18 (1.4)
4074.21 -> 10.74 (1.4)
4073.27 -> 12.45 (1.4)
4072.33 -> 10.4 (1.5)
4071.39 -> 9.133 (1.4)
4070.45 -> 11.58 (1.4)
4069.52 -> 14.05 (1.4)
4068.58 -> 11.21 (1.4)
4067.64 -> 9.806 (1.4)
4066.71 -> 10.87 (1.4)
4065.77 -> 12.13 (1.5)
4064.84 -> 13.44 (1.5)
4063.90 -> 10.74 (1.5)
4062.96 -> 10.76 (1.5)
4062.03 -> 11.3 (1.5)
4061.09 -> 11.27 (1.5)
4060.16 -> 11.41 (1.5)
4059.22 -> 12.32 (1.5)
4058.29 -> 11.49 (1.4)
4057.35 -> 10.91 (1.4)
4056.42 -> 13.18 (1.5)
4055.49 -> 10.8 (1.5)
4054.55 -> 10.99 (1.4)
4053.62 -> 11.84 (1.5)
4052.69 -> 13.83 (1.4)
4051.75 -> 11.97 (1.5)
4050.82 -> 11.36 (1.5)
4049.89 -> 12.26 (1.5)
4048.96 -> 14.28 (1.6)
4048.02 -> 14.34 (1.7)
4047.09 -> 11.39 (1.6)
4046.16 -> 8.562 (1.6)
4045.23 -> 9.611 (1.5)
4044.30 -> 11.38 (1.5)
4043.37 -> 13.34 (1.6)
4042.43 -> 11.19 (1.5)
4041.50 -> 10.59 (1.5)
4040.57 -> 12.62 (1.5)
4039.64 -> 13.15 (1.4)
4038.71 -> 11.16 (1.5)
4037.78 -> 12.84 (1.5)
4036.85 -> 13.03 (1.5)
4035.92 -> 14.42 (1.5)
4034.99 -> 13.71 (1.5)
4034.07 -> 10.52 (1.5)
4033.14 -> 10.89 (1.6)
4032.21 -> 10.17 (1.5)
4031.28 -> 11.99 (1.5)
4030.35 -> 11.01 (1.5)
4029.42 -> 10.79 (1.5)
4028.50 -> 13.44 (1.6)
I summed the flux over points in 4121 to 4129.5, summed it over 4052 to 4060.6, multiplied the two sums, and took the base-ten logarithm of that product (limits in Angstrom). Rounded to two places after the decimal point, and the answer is 4.08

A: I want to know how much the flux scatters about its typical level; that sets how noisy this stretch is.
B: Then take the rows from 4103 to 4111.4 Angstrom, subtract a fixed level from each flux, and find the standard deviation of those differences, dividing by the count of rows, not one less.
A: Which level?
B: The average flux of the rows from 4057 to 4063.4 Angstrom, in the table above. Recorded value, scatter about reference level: 1.37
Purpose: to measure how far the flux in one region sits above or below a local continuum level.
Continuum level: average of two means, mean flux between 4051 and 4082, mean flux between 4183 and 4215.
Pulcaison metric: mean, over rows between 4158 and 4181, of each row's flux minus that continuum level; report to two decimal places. 0.80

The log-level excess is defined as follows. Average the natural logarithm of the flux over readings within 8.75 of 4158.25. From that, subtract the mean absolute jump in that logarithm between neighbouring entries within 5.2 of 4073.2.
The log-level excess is 2.33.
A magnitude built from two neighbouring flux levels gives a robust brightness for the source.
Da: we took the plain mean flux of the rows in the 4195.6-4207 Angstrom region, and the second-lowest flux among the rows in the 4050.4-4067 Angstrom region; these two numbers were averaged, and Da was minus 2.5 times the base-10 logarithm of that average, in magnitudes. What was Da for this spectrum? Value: -2.61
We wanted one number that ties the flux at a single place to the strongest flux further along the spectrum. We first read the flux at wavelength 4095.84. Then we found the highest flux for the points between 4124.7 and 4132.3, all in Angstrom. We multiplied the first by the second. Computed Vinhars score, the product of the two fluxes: 180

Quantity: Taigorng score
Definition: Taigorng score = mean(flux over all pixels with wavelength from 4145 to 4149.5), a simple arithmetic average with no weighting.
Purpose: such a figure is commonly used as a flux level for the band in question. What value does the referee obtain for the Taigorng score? 12.3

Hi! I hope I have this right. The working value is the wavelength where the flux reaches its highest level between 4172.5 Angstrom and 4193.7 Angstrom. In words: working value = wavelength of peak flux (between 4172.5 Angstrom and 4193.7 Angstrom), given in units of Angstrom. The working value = 4193.17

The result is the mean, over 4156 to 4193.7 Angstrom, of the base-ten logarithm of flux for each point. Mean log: 1.09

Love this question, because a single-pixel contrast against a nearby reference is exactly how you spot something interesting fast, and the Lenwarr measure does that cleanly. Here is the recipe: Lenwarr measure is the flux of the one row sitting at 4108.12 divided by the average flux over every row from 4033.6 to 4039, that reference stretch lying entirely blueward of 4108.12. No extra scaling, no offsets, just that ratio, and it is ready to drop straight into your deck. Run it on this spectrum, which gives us 0.94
